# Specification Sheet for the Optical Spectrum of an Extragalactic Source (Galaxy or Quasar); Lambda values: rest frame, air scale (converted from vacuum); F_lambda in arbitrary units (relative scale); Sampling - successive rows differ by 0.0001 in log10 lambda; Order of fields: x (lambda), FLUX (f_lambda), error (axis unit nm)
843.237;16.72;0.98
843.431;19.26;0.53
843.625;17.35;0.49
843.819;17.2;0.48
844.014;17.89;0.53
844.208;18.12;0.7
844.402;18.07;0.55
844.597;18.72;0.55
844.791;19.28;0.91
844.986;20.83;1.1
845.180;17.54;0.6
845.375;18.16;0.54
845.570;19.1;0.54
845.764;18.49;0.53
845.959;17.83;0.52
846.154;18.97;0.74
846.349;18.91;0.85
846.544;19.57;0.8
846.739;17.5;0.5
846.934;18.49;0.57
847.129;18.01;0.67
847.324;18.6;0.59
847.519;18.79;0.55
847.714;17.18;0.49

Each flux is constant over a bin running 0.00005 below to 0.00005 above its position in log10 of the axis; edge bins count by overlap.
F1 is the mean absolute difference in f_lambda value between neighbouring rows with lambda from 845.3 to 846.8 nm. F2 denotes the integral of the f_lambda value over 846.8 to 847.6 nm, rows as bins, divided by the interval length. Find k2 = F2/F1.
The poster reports 21.0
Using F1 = 0.88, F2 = 18.4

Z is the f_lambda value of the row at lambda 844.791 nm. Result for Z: 19.28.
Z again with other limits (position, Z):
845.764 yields 18.49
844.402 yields 18.07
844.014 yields 17.89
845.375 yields 18.16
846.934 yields 18.49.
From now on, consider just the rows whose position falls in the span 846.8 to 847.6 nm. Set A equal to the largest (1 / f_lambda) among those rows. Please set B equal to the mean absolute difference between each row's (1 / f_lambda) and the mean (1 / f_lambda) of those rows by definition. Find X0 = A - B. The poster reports 0.0548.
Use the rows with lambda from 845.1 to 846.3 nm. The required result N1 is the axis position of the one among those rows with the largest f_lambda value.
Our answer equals 845.570 nm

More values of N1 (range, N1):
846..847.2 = 846.544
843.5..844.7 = 844.597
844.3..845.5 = 844.986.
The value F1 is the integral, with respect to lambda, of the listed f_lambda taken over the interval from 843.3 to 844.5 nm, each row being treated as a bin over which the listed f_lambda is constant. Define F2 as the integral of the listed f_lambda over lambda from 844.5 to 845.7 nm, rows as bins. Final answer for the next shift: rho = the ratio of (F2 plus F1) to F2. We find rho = 1.95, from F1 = 21.5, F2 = 22.7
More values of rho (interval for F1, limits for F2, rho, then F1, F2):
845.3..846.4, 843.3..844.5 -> 1.95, 20.4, 21.5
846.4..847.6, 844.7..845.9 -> 1.98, 22.2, 22.6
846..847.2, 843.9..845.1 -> 1.99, 22.3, 22.5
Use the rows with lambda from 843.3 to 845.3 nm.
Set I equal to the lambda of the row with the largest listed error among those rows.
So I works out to 844.986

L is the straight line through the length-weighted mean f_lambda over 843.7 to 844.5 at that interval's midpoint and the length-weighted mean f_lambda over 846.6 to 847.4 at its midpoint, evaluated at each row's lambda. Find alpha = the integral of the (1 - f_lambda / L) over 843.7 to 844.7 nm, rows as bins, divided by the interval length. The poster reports -0.010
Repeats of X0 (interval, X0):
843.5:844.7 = 0.0568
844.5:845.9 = 0.0550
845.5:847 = 0.0556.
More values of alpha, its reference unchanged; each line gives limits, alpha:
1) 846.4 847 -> -0.021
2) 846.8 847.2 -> 0.001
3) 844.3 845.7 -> -0.049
